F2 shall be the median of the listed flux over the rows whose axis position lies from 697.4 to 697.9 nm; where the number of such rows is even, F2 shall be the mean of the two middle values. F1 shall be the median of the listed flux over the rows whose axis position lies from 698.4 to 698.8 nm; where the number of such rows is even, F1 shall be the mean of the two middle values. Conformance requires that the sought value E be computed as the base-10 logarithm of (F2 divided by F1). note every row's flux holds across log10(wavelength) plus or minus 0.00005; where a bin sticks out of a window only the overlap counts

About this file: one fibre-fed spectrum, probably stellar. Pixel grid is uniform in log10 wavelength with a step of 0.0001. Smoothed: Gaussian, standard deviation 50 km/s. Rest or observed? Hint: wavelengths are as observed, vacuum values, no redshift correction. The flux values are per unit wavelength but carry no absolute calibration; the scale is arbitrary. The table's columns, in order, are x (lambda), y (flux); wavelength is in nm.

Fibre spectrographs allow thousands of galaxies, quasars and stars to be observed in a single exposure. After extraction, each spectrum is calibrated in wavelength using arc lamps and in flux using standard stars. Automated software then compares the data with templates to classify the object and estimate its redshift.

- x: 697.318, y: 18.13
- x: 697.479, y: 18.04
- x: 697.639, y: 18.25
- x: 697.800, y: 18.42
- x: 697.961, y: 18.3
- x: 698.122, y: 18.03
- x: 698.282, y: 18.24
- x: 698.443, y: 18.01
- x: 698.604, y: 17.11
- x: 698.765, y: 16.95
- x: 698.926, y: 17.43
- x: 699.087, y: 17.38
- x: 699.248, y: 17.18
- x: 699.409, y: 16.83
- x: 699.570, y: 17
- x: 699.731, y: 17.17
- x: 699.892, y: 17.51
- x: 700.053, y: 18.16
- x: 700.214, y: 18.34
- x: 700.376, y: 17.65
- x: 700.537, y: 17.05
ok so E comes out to 0.03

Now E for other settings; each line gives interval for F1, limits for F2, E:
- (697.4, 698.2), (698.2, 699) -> -0.02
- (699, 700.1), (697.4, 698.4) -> 0.03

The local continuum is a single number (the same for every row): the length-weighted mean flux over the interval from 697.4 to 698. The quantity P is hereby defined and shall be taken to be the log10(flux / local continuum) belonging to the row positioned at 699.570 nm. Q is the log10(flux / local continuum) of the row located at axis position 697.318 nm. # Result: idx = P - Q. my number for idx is -0.028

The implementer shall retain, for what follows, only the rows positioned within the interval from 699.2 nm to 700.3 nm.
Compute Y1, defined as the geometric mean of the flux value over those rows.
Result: 17.4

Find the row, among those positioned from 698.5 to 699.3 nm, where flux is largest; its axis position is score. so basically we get 698.926 nm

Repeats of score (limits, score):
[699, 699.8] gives 699.087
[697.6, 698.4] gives 697.800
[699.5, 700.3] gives 700.214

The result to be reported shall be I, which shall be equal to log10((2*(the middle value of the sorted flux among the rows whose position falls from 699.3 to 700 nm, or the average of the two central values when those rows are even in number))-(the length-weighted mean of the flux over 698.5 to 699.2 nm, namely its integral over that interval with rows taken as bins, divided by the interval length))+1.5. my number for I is 2.73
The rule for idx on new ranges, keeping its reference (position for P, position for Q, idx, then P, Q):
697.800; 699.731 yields 0.031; 0.004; -0.026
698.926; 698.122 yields -0.015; -0.020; -0.005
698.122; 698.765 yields 0.027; -0.005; -0.032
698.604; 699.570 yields 0.003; -0.028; -0.031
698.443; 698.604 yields 0.022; -0.006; -0.028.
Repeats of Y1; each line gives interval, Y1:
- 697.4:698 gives 18.3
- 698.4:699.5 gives 17.3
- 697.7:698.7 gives 18.0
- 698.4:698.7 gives 17.6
